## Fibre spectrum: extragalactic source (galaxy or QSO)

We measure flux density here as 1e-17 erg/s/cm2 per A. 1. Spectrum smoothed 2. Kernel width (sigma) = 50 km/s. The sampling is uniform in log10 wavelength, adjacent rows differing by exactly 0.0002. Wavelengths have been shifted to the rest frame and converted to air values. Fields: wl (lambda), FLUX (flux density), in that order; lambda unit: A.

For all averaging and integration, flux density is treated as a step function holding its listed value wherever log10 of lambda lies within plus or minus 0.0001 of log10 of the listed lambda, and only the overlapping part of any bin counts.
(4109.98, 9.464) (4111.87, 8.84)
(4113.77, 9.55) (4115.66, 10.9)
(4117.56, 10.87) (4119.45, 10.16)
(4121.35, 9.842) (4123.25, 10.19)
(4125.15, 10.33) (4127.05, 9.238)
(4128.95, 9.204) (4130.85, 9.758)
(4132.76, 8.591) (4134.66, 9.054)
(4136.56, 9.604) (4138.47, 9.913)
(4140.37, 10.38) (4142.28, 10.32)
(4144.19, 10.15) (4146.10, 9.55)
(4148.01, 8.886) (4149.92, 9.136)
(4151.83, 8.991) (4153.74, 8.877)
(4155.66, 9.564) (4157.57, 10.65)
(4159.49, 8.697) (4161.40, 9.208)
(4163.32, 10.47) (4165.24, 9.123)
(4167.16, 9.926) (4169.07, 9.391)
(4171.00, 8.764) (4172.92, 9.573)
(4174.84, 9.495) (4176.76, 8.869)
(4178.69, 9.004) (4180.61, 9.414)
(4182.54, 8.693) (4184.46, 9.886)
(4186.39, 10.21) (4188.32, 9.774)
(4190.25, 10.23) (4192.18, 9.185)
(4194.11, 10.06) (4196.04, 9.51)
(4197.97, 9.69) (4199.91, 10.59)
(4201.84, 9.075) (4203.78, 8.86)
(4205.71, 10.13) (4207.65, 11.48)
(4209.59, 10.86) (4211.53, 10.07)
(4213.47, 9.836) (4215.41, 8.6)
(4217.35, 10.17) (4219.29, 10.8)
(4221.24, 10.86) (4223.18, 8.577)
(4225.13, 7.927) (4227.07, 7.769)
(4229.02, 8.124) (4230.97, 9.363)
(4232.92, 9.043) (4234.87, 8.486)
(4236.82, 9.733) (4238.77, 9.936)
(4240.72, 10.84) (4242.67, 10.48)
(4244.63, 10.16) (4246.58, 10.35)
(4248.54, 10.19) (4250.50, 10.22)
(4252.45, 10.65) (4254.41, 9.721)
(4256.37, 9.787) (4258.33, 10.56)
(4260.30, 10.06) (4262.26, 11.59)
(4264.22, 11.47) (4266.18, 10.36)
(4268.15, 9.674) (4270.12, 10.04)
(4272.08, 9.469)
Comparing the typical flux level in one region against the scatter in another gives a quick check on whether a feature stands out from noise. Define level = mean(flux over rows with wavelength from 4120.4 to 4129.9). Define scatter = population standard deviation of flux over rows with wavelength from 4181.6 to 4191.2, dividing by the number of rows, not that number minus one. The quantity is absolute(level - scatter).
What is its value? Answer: 9.20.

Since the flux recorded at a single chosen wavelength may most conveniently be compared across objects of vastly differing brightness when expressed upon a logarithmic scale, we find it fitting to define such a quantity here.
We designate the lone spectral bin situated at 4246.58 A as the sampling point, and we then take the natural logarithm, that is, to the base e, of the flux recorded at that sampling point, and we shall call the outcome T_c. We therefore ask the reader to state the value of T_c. 2.34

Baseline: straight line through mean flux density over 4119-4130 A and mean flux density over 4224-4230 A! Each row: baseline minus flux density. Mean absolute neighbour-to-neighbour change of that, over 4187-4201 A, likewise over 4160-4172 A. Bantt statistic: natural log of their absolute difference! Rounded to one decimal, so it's -1.5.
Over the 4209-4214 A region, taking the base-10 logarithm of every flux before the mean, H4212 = 1.01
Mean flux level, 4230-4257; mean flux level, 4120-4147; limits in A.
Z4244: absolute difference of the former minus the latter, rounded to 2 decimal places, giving 0.20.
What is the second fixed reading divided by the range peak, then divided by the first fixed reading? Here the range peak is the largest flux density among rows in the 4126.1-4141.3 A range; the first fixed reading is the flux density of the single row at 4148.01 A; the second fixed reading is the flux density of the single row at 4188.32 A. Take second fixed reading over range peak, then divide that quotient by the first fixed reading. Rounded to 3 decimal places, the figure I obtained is 0.106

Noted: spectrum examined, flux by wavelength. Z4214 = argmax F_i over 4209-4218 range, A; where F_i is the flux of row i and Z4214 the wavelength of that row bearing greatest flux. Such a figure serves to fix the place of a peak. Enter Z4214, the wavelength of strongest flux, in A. 4209.59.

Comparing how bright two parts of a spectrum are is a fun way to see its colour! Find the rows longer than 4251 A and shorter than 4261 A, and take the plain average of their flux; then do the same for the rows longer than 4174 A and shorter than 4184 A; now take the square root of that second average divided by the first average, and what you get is 0.95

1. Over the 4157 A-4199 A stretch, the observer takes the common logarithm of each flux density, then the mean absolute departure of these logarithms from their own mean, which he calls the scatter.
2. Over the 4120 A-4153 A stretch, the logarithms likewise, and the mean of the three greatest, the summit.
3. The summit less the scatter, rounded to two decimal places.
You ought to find 0.99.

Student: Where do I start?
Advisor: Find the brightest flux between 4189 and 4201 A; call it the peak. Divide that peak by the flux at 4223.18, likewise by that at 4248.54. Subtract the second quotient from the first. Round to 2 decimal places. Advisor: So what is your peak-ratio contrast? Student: 0.20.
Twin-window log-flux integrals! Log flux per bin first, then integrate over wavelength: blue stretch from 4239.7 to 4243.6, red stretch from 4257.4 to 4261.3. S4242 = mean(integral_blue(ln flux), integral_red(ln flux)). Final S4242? 9.2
